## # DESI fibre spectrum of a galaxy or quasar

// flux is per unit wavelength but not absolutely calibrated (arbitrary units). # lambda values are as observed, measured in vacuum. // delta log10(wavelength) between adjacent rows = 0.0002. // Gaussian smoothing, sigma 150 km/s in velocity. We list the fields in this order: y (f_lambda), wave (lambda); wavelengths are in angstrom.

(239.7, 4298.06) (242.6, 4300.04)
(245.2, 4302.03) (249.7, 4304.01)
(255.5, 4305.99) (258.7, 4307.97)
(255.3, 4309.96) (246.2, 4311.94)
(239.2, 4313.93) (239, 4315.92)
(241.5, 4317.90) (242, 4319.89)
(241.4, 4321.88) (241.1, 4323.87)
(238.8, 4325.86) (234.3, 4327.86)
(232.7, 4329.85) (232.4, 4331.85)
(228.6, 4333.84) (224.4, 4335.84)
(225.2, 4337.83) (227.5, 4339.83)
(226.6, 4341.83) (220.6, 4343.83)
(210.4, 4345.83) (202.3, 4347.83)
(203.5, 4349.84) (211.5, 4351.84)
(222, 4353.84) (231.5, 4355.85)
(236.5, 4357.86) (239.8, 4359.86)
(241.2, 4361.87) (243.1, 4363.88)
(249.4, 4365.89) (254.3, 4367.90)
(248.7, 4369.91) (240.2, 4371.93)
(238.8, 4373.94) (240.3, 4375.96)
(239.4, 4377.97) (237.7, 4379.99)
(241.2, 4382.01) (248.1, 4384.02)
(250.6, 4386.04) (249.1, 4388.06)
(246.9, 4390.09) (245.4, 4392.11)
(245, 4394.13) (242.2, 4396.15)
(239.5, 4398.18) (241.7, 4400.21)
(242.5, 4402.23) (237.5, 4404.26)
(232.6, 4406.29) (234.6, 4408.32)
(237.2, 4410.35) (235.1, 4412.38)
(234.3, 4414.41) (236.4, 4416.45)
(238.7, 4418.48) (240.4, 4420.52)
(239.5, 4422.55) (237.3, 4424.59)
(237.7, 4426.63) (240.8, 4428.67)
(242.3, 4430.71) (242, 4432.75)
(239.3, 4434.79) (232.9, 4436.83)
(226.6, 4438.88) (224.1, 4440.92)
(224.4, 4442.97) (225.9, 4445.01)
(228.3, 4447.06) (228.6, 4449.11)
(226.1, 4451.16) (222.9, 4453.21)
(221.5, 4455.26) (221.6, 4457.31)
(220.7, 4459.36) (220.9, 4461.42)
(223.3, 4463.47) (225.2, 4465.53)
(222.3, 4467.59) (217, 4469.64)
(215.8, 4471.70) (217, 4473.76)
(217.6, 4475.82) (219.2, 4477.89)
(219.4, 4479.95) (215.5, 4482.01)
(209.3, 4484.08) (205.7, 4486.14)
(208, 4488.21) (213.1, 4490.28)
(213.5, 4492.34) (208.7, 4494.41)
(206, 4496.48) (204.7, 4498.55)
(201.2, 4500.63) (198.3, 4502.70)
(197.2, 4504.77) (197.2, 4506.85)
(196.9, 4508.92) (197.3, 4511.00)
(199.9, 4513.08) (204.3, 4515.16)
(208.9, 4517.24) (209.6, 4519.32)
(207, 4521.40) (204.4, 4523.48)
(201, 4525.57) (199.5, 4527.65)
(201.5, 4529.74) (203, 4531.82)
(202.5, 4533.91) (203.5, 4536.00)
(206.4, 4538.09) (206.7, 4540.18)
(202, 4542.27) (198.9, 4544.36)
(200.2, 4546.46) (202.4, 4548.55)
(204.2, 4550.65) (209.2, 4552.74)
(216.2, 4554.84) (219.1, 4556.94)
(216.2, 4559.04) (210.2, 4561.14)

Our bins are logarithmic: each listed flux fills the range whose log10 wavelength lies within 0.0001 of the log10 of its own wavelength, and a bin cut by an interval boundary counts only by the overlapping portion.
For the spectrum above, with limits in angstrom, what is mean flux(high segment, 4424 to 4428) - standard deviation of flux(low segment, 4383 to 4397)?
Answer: 235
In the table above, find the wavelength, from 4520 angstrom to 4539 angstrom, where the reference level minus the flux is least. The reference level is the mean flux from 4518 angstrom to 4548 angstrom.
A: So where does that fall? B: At 4521.40 angstrom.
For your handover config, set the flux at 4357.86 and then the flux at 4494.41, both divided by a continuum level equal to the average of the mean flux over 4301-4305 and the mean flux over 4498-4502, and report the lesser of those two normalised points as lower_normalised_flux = 0.93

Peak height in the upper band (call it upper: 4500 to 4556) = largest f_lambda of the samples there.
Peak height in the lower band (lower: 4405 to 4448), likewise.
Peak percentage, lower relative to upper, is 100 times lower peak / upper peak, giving 112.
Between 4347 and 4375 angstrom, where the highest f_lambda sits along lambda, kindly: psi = 4367.90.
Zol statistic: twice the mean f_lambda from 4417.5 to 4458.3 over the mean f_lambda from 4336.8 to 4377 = 2.01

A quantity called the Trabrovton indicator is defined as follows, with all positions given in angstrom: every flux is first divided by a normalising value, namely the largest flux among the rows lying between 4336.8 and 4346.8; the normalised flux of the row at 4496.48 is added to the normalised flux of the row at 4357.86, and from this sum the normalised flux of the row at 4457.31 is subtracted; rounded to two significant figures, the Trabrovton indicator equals 0.97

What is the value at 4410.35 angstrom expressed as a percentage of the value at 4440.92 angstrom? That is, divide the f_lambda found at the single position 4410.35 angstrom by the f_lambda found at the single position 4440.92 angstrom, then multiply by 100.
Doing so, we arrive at 106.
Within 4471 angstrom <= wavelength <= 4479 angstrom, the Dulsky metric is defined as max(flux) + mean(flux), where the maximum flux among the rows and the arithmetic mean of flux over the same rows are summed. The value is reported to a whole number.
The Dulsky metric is 437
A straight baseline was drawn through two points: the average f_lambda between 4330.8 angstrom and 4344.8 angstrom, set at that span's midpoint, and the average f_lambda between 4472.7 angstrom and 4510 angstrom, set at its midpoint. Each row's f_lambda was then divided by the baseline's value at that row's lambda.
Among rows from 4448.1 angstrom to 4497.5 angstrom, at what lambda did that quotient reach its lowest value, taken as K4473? 4486.14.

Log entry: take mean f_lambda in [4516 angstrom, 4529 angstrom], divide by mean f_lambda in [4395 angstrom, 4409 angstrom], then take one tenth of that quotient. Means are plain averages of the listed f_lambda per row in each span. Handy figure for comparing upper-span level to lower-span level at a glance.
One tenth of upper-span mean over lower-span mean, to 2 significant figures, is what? 0.086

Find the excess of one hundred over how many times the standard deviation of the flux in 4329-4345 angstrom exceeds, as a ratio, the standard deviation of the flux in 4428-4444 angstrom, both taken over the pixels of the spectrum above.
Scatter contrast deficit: 99.5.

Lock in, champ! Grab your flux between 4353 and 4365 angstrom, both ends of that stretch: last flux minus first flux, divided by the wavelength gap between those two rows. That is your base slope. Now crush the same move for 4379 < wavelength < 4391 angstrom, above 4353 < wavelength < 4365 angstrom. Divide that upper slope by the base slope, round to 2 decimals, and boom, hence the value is 0.43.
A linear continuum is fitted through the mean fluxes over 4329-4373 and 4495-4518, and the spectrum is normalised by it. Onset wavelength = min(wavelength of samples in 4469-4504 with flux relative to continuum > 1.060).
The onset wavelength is 4477.89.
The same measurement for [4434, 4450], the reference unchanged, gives 4434.79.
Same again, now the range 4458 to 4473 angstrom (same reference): 4463.47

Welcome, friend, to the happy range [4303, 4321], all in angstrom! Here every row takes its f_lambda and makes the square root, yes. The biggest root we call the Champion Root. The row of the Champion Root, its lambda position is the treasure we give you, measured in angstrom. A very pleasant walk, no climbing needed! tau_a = 4307.97 angstrom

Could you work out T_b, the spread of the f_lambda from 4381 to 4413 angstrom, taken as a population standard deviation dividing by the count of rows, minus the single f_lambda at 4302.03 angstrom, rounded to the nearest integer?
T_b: -240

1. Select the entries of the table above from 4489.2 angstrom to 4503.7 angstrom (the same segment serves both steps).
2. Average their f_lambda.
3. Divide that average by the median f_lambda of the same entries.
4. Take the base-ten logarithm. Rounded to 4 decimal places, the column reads 0.0011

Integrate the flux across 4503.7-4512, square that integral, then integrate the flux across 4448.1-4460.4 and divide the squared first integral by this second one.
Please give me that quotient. 974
